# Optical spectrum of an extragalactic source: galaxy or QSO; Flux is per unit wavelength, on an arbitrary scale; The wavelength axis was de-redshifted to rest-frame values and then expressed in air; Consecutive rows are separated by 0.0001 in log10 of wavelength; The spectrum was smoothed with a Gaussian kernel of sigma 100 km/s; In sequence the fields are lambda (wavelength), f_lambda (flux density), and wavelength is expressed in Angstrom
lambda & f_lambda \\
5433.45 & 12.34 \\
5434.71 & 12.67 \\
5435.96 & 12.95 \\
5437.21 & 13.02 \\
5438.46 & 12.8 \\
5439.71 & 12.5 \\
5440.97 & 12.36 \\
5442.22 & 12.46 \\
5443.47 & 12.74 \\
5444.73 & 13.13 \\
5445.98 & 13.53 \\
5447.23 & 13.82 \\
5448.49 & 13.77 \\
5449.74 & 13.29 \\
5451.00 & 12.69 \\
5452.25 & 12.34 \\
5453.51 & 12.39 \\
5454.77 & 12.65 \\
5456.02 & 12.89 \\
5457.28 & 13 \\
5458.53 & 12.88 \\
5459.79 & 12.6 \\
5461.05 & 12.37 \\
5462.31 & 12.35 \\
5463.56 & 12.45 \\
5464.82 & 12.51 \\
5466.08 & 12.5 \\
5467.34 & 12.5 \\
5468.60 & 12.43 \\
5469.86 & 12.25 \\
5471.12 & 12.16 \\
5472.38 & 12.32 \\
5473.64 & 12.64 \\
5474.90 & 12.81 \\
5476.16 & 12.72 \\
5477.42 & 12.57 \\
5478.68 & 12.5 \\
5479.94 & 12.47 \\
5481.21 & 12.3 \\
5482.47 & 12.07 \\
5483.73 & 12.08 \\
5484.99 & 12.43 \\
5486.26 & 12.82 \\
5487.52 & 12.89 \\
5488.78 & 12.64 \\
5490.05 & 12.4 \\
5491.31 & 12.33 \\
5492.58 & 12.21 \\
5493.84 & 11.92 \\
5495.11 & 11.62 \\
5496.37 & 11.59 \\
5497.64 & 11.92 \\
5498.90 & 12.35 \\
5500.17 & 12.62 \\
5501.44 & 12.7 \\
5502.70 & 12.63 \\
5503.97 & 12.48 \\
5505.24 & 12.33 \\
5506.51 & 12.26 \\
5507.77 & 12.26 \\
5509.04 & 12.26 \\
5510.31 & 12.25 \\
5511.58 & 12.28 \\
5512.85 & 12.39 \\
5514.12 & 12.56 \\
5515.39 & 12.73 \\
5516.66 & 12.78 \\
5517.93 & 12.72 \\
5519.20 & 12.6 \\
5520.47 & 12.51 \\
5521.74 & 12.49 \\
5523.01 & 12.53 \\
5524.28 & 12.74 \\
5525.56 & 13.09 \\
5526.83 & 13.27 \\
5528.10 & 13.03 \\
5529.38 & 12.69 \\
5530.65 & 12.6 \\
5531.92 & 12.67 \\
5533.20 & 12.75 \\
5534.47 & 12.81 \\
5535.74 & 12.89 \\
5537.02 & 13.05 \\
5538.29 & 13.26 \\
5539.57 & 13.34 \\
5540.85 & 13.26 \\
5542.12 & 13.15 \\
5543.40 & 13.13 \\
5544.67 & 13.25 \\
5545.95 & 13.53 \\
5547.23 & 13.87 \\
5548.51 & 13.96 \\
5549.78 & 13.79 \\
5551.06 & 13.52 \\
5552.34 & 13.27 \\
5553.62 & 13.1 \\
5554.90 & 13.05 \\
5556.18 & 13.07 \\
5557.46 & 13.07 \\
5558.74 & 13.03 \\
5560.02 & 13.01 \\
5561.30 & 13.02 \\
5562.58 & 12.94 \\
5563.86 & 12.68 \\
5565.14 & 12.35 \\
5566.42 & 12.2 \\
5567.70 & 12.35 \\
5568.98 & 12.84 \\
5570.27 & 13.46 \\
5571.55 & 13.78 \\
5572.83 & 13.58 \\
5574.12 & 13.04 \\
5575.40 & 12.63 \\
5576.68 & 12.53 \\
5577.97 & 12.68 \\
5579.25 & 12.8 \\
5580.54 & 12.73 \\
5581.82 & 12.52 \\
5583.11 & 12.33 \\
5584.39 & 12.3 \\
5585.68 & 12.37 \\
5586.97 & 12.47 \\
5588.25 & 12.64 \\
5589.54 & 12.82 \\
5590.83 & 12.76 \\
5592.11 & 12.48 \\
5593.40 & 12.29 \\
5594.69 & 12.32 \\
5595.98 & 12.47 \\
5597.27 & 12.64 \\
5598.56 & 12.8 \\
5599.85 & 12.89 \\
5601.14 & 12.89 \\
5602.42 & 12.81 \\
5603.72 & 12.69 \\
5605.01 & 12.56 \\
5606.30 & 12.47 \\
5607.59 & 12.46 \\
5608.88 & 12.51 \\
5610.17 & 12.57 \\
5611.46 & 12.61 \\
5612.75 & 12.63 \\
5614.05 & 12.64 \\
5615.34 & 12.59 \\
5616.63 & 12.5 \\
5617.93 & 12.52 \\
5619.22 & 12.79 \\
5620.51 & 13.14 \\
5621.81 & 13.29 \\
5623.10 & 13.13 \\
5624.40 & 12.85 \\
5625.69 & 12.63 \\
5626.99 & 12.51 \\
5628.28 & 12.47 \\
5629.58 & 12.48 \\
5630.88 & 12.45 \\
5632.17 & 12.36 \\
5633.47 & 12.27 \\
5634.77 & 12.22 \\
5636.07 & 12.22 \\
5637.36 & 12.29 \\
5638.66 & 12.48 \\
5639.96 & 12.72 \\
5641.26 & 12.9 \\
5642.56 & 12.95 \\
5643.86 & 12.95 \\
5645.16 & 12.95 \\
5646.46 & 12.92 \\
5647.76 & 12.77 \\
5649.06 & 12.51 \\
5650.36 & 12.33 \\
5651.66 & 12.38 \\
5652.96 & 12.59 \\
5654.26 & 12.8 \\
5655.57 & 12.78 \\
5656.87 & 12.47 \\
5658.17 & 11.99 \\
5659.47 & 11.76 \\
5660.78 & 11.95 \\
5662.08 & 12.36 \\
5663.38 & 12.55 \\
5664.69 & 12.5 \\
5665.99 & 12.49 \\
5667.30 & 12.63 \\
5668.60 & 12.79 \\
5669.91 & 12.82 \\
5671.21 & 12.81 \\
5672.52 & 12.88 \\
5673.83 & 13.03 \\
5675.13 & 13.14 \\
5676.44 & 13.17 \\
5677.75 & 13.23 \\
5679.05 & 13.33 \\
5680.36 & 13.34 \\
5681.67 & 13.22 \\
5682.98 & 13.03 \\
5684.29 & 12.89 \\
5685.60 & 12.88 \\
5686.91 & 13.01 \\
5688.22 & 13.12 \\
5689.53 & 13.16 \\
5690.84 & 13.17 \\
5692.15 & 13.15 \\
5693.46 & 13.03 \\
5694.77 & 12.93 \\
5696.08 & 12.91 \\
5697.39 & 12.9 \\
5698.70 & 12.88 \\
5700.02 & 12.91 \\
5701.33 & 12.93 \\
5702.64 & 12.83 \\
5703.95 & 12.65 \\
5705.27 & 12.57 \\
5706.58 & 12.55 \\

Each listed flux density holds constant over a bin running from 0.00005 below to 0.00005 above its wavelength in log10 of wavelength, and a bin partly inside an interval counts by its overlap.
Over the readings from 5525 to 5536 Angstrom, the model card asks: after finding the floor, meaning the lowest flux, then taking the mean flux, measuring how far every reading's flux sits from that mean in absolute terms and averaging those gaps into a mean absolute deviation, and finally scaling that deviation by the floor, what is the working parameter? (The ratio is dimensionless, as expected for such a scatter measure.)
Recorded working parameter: 0.014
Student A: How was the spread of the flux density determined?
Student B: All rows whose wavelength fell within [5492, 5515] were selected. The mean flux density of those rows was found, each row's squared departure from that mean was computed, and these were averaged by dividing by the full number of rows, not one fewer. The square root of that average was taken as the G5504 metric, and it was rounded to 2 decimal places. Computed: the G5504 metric 0.31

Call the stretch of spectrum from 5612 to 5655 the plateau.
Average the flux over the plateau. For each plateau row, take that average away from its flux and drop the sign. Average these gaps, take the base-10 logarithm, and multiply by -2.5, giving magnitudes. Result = 1.60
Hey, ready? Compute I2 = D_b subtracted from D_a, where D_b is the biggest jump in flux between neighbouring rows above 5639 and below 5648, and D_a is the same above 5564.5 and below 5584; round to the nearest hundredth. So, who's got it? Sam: 0.44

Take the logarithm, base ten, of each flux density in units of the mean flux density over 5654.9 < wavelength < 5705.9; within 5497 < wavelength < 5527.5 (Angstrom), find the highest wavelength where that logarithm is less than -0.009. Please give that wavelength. 5523.01 Angstrom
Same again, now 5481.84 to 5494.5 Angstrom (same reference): 5493.84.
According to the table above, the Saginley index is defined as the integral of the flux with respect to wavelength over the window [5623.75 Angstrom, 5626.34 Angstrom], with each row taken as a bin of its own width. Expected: 33.0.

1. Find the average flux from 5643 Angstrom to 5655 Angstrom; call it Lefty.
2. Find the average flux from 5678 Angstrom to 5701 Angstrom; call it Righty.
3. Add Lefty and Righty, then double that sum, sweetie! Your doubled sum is 51.5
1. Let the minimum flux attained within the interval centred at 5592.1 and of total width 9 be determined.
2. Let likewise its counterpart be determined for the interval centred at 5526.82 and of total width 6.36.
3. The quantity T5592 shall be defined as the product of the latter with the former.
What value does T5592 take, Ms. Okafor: 156.0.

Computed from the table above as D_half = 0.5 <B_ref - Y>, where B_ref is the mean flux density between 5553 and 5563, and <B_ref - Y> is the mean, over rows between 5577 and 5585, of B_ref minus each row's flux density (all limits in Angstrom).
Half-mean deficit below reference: 0.24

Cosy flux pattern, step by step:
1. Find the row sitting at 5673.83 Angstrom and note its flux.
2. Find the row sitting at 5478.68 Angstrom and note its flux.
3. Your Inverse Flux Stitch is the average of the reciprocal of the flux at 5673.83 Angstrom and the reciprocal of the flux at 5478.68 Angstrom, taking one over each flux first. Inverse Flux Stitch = 0.0784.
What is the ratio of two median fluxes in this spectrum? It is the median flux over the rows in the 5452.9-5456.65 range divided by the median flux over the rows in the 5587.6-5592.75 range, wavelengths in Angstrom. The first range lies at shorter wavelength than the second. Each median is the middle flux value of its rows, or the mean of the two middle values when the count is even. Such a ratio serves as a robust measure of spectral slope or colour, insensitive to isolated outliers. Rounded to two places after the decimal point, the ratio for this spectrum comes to 1.00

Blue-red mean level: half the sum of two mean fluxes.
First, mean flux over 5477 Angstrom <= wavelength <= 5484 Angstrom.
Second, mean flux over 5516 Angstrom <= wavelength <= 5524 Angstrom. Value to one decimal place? 12.5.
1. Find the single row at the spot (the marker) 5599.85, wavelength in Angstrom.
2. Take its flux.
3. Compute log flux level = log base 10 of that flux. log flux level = 1.11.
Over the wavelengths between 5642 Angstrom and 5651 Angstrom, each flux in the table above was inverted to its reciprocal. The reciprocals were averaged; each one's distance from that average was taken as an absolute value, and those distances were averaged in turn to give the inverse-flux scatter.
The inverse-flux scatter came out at 0.0012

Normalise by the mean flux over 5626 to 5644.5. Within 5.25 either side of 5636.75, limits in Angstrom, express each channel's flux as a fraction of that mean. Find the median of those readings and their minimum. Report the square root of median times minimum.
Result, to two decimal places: 0.98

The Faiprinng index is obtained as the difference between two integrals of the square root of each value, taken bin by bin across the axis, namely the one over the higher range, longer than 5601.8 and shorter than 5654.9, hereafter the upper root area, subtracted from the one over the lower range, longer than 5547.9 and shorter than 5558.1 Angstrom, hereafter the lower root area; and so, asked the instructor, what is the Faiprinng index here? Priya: -151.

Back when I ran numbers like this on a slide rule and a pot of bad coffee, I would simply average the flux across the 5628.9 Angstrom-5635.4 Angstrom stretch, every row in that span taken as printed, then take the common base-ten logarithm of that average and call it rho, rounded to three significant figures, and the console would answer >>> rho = 1.09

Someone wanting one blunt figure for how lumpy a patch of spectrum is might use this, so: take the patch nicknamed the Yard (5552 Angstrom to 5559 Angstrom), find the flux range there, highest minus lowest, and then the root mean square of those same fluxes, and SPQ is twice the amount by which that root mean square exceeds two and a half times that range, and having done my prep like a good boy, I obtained 25.0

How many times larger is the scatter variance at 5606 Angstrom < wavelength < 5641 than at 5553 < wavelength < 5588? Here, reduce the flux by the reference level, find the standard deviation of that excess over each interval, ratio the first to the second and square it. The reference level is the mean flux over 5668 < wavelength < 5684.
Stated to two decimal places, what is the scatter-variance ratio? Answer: 0.43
